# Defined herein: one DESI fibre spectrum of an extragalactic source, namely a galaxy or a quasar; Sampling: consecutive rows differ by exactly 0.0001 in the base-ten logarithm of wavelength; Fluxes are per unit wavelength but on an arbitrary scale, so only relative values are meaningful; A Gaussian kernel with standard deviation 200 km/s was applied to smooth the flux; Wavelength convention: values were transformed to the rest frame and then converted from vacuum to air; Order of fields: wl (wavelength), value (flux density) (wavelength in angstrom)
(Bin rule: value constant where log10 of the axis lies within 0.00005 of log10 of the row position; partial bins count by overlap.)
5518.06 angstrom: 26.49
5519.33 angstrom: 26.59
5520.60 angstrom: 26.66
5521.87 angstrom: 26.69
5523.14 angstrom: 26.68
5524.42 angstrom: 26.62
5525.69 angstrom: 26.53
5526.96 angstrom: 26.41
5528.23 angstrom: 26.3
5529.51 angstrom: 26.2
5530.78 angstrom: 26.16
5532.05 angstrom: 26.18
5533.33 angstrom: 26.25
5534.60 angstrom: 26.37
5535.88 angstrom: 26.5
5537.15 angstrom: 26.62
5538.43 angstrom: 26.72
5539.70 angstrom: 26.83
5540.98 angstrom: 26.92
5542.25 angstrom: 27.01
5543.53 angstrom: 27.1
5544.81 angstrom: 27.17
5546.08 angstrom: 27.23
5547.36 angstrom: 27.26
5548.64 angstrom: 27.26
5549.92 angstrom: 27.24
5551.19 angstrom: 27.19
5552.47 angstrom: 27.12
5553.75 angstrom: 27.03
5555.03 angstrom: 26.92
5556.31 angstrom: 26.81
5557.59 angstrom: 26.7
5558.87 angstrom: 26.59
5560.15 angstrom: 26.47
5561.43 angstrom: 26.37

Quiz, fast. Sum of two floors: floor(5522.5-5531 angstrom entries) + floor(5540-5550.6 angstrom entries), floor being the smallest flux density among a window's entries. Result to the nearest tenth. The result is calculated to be 53.1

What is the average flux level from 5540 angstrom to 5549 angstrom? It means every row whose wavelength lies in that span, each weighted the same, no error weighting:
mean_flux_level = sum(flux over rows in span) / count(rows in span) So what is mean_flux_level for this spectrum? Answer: 27.1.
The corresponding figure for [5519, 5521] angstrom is 26.6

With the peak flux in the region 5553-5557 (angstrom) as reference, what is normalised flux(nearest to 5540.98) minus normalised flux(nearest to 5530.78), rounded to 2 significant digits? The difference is 0.028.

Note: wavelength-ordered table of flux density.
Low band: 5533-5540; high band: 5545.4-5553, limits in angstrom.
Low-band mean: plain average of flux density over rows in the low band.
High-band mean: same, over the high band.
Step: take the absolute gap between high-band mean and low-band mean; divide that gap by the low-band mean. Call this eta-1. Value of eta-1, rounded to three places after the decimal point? 0.025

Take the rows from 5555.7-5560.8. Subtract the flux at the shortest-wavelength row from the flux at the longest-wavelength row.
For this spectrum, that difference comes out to -0.34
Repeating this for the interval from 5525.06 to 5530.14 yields -0.33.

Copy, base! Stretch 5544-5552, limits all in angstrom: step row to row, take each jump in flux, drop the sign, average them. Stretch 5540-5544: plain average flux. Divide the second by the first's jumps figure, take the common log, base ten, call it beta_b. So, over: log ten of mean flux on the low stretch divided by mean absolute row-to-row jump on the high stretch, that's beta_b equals 2.93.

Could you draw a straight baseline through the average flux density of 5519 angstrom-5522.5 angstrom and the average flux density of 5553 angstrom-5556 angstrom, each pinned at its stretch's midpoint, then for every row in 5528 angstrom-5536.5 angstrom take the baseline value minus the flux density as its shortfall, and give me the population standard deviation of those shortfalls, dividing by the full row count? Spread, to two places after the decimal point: 0.10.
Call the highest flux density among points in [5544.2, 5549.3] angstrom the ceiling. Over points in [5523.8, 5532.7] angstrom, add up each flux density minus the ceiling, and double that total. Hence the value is -13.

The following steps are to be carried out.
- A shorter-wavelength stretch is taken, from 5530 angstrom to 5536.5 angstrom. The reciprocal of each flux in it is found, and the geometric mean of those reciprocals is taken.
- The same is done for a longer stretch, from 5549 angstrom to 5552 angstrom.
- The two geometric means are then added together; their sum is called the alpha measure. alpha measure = 0.0748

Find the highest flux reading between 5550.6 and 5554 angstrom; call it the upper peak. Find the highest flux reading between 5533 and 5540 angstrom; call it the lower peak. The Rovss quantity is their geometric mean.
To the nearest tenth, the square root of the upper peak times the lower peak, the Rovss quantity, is 27.0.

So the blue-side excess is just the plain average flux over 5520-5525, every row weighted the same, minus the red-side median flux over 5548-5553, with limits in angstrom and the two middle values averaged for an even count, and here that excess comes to -0.6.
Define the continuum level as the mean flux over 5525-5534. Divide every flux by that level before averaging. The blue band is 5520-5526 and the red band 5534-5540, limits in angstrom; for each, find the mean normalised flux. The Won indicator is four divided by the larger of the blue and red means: 3.95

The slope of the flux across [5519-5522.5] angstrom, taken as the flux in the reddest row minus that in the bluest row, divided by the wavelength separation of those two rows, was 0.04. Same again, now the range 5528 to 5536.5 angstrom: 0.03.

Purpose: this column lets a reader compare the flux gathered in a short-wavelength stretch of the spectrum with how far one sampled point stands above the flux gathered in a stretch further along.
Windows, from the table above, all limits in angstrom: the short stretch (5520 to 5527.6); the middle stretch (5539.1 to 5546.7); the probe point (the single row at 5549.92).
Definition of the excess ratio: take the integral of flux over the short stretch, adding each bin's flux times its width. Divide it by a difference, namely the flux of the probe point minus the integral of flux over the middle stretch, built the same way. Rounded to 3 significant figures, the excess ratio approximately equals -1.13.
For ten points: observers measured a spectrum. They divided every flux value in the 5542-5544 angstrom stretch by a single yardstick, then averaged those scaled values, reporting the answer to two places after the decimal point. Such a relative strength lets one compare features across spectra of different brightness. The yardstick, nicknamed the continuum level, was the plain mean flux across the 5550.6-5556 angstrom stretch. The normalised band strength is 1.00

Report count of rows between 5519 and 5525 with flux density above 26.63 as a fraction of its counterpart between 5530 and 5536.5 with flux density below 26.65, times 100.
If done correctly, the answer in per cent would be 60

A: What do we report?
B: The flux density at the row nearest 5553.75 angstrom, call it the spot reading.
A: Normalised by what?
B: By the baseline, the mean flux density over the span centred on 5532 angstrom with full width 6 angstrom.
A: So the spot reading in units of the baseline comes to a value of 1.03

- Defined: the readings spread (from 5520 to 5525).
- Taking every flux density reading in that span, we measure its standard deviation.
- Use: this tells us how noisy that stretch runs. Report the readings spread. 0.03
